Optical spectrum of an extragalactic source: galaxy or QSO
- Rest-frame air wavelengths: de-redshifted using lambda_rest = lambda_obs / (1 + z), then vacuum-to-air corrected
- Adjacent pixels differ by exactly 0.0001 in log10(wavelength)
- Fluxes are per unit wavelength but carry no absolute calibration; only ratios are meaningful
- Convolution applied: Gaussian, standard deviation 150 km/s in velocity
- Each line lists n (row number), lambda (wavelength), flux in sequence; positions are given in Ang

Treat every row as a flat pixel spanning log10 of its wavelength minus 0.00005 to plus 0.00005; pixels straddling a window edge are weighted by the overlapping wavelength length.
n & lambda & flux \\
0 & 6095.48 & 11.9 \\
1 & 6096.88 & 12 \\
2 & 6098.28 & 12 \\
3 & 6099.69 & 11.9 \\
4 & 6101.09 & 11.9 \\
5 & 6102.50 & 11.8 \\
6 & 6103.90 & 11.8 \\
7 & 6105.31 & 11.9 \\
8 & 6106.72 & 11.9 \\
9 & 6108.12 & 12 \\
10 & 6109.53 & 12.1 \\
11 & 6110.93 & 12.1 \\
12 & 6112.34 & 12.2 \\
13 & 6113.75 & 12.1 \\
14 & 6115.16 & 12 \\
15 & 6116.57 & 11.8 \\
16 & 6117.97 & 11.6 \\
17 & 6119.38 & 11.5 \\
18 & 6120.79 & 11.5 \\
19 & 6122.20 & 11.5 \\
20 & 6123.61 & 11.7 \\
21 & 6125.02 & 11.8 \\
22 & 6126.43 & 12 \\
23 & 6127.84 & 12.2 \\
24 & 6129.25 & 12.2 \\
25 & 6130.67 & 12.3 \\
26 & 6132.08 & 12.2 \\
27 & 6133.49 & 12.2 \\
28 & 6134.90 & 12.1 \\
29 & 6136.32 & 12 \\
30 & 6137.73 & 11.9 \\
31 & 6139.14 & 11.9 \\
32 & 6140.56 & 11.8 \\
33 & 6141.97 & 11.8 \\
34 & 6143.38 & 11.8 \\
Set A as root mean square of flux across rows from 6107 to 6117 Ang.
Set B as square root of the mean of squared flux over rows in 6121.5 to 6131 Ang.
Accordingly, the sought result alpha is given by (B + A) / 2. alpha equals 12.0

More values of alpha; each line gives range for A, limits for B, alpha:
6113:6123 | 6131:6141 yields 11.9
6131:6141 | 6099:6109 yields 12.0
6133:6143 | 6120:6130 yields 11.9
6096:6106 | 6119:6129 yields 11.8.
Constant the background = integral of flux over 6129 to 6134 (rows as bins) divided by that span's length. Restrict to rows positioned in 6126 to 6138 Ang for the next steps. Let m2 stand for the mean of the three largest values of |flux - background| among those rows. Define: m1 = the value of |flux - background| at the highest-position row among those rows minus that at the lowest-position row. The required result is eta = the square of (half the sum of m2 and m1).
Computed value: 0.03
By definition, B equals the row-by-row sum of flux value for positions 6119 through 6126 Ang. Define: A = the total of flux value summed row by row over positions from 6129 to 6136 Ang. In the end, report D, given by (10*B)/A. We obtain 9.5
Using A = 61.0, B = 58.0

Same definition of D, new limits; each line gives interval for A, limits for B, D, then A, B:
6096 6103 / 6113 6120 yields 9.9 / 59.6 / 59.0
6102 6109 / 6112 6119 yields 10.1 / 59.4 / 59.7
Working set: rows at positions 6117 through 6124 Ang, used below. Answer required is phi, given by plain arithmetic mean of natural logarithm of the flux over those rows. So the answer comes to 2.45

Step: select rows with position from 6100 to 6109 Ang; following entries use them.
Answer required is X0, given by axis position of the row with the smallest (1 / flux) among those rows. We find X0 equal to 6108.12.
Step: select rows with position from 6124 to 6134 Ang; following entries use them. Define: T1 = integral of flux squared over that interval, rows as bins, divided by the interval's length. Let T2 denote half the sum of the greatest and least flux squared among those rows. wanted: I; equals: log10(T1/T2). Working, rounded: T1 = 147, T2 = 145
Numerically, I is 0.0044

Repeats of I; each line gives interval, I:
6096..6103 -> 0.0018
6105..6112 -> 0.0013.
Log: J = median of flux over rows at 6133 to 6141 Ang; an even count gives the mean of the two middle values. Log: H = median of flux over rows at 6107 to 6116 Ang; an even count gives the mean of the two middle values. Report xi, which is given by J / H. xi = 0.988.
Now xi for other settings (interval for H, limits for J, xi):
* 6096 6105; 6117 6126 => 0.971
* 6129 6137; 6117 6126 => 0.947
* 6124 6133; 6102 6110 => 0.975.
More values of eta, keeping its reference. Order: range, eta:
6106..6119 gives 0.14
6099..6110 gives 0.01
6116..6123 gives 0.26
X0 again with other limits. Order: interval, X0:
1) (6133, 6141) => 6133.49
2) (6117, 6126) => 6125.02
